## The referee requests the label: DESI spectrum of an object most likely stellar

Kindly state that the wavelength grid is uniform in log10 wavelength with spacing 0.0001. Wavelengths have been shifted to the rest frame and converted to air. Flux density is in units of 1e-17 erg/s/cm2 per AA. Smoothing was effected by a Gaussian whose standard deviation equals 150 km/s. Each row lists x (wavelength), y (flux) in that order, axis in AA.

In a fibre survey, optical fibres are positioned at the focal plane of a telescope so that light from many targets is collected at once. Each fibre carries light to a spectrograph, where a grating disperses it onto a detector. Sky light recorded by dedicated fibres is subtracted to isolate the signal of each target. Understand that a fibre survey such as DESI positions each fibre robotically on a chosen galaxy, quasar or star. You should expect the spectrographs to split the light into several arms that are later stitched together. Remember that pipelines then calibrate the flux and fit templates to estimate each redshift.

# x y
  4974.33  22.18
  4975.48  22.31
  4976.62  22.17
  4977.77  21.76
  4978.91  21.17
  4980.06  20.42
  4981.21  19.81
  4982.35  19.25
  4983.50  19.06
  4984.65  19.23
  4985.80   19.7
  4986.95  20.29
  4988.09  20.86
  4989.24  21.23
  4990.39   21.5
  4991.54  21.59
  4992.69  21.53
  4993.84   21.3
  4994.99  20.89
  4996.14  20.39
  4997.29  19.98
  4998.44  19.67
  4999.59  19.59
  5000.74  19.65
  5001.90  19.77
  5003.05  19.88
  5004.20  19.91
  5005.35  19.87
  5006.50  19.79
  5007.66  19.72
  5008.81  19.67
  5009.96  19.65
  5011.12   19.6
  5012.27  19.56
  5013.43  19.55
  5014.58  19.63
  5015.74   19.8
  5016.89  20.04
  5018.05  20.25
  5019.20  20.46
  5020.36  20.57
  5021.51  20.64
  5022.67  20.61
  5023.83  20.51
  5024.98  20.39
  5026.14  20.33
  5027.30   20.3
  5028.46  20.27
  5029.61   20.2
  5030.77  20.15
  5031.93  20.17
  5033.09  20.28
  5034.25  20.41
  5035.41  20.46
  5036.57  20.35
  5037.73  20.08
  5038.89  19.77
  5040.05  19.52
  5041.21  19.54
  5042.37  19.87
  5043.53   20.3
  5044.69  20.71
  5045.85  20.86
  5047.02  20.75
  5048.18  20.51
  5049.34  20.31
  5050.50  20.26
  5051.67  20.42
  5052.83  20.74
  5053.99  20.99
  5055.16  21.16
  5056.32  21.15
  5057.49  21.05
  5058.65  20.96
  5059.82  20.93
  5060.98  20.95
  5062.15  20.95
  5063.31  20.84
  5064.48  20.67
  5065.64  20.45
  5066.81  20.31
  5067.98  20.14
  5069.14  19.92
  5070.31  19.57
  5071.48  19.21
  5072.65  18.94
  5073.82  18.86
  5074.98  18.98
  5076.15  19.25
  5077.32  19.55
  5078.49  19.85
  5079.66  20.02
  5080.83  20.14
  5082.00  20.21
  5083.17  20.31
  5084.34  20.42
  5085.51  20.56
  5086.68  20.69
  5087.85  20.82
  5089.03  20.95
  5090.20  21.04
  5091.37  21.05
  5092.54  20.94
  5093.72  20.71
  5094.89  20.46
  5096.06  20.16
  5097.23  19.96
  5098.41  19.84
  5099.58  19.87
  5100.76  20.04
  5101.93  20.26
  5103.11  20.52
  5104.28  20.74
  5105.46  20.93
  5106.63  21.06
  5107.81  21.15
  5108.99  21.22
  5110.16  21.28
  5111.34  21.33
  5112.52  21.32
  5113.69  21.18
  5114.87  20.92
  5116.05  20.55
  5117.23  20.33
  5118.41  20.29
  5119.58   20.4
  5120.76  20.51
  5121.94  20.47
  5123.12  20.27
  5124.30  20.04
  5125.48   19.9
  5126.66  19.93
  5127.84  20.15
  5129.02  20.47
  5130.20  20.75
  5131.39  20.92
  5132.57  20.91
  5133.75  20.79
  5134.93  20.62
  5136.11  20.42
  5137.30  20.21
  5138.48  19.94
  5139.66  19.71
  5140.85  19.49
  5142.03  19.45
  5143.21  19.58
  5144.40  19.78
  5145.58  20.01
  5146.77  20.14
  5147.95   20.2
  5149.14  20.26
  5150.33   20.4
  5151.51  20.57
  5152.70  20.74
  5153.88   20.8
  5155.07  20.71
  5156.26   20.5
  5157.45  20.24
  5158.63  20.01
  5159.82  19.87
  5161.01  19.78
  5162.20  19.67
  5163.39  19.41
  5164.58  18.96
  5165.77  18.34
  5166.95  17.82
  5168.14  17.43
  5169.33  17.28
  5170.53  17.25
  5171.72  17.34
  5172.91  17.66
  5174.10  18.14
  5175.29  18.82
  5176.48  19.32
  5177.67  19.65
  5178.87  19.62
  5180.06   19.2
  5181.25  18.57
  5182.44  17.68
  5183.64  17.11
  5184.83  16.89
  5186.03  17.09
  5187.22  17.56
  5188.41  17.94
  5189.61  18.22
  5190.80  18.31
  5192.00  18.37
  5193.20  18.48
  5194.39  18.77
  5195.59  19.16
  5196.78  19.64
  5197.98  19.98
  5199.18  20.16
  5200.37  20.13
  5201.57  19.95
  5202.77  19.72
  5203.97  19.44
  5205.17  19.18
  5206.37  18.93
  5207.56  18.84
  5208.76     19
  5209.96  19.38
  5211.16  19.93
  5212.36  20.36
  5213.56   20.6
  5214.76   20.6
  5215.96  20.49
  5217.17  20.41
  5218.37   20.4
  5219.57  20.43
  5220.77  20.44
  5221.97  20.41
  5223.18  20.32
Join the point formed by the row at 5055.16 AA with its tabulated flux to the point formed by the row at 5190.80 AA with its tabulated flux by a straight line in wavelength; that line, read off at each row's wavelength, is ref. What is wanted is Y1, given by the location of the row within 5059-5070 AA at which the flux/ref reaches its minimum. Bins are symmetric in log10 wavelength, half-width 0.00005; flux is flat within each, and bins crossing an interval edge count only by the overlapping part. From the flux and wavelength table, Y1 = 5069.14 AA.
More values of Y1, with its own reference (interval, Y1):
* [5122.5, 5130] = 5125.48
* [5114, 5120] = 5118.41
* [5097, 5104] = 5098.41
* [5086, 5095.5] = 5094.89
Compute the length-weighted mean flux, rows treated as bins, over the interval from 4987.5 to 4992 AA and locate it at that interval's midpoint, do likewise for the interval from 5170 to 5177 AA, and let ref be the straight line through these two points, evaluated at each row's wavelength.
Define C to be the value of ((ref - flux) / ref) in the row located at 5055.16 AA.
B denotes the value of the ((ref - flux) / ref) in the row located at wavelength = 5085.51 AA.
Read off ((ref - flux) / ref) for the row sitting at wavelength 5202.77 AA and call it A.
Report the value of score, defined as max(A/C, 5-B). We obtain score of 5.05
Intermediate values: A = -0.12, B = -0.05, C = -0.049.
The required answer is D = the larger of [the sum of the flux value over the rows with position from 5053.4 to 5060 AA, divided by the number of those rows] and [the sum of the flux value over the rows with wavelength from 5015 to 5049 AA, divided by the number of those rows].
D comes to 21.0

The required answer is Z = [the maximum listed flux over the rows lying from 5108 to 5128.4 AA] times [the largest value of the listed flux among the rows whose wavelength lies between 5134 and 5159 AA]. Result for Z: 444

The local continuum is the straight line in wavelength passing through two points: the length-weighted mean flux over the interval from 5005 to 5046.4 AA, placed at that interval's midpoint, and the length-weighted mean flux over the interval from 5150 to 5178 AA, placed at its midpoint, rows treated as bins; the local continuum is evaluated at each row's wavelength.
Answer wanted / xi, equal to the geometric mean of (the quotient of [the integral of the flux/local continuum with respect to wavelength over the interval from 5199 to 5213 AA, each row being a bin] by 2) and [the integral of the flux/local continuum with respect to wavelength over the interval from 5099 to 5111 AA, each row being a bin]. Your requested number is 10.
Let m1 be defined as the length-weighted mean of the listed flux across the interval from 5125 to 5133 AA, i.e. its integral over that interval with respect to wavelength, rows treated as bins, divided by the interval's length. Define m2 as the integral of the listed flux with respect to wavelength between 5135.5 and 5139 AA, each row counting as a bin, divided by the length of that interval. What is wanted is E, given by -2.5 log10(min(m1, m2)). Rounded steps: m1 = 20.4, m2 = 20.2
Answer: -3.263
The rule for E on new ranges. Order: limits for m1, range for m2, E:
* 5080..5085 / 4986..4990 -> -3.267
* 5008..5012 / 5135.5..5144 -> -3.234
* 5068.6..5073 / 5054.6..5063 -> -3.219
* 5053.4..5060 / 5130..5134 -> -3.297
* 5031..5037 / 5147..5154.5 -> -3.269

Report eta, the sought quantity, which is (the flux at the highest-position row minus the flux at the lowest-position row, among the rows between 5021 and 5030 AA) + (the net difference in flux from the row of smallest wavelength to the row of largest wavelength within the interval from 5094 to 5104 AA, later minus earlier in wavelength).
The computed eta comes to -0.4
